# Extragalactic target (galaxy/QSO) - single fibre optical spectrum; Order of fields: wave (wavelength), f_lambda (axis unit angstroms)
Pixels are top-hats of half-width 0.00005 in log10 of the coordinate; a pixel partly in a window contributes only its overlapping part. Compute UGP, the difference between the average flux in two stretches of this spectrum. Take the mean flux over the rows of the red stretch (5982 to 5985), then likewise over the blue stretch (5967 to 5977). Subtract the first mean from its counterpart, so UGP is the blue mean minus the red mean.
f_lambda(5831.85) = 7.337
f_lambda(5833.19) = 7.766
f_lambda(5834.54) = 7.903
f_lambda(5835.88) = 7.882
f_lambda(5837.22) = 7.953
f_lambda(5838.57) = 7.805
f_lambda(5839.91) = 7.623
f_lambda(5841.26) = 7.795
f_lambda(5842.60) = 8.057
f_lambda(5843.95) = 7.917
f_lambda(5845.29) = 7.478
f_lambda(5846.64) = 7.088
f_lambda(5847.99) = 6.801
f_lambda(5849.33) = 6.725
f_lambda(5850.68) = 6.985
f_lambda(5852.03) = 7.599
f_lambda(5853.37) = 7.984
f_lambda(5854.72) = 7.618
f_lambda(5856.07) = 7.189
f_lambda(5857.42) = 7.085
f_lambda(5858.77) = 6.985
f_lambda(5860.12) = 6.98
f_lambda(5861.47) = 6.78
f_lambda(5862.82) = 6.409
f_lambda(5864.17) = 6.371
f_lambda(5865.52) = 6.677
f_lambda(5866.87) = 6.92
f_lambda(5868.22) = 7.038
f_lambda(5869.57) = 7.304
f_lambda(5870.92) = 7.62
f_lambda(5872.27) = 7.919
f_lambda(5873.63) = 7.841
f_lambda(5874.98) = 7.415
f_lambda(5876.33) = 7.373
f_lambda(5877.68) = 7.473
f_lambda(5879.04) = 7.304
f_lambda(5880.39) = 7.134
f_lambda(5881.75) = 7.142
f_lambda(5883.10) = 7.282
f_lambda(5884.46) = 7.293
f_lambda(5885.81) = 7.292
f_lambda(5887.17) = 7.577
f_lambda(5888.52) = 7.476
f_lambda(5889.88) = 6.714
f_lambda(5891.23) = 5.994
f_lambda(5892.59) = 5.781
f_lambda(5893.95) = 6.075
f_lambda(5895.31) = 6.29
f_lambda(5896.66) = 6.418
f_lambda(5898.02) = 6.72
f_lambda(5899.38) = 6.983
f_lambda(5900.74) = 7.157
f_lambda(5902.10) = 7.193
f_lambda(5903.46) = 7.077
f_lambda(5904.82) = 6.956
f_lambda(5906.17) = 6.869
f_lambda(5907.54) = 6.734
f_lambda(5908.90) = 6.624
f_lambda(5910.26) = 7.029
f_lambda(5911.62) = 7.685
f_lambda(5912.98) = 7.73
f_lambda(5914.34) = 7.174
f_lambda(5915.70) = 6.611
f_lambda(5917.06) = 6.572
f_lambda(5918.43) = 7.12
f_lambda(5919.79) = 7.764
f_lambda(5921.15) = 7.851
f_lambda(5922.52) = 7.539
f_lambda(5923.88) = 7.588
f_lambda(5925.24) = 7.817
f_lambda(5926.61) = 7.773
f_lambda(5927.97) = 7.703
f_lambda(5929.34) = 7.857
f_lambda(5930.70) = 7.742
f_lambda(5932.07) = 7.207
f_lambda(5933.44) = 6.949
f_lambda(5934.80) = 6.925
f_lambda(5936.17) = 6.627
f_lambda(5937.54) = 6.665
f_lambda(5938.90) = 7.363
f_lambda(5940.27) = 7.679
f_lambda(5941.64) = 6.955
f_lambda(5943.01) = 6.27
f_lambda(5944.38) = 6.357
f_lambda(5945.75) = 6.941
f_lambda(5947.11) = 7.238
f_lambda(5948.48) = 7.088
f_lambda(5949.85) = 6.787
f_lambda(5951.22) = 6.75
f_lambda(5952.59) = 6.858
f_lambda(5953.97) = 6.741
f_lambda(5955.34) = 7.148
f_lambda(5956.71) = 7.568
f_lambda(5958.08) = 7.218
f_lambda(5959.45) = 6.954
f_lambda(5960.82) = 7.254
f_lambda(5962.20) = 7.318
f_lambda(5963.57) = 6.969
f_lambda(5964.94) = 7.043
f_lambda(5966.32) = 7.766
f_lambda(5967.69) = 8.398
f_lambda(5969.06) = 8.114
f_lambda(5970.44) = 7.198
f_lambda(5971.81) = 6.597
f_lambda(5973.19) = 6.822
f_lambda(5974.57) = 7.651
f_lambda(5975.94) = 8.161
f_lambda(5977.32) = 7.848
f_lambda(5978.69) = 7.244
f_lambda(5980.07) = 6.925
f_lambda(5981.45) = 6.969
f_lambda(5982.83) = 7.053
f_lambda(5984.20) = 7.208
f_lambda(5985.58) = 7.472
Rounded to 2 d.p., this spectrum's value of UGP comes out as 0.43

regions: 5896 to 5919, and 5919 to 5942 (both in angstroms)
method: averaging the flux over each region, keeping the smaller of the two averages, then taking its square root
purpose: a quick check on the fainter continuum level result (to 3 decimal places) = 2.642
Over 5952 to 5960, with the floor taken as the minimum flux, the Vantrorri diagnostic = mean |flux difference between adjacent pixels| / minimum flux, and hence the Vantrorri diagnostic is 0.046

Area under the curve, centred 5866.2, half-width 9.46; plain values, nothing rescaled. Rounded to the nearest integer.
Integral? 134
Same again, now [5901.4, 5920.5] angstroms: 135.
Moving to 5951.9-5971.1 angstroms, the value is 141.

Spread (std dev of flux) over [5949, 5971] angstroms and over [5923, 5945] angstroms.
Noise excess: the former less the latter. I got -0.06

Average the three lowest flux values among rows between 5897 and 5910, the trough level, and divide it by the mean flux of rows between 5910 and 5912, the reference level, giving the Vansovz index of 0.91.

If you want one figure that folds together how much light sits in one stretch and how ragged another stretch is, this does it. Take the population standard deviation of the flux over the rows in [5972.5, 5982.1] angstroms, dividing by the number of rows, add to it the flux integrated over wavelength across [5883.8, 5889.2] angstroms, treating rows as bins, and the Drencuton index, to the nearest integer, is 41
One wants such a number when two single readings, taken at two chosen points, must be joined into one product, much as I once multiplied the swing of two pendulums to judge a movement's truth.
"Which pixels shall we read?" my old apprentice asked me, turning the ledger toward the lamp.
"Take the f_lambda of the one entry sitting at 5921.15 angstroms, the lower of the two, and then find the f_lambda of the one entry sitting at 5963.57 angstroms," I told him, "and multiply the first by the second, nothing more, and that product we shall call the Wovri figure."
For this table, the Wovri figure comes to 55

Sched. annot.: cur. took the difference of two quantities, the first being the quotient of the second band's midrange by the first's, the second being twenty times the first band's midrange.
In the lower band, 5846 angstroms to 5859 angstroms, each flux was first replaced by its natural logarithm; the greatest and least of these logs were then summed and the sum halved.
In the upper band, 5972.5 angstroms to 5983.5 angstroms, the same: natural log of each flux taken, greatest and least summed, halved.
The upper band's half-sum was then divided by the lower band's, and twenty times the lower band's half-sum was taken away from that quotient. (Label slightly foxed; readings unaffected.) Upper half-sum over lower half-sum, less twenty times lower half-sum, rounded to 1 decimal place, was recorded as -38.8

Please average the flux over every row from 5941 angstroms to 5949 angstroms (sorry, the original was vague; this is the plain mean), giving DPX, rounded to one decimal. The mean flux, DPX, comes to 6.8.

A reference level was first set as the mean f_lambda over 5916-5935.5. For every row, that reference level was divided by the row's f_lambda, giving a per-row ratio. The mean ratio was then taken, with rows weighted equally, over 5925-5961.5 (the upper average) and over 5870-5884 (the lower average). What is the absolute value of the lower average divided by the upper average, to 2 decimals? 0.95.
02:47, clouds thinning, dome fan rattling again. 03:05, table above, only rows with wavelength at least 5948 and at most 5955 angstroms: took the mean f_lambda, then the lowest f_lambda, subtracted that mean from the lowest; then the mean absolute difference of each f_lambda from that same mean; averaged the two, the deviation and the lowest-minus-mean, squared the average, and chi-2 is 0.000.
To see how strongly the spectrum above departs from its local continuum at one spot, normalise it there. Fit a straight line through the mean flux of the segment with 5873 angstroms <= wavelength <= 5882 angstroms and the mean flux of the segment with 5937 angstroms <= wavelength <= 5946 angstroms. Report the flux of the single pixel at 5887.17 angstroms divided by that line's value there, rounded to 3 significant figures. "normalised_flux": 1.04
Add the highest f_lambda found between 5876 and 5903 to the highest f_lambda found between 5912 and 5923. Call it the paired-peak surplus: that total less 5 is 10.4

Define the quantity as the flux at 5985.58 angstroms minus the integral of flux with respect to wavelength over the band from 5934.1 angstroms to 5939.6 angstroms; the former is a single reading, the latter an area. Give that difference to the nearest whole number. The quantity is -30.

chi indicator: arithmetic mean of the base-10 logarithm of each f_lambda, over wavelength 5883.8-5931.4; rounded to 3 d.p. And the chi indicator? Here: 0.850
